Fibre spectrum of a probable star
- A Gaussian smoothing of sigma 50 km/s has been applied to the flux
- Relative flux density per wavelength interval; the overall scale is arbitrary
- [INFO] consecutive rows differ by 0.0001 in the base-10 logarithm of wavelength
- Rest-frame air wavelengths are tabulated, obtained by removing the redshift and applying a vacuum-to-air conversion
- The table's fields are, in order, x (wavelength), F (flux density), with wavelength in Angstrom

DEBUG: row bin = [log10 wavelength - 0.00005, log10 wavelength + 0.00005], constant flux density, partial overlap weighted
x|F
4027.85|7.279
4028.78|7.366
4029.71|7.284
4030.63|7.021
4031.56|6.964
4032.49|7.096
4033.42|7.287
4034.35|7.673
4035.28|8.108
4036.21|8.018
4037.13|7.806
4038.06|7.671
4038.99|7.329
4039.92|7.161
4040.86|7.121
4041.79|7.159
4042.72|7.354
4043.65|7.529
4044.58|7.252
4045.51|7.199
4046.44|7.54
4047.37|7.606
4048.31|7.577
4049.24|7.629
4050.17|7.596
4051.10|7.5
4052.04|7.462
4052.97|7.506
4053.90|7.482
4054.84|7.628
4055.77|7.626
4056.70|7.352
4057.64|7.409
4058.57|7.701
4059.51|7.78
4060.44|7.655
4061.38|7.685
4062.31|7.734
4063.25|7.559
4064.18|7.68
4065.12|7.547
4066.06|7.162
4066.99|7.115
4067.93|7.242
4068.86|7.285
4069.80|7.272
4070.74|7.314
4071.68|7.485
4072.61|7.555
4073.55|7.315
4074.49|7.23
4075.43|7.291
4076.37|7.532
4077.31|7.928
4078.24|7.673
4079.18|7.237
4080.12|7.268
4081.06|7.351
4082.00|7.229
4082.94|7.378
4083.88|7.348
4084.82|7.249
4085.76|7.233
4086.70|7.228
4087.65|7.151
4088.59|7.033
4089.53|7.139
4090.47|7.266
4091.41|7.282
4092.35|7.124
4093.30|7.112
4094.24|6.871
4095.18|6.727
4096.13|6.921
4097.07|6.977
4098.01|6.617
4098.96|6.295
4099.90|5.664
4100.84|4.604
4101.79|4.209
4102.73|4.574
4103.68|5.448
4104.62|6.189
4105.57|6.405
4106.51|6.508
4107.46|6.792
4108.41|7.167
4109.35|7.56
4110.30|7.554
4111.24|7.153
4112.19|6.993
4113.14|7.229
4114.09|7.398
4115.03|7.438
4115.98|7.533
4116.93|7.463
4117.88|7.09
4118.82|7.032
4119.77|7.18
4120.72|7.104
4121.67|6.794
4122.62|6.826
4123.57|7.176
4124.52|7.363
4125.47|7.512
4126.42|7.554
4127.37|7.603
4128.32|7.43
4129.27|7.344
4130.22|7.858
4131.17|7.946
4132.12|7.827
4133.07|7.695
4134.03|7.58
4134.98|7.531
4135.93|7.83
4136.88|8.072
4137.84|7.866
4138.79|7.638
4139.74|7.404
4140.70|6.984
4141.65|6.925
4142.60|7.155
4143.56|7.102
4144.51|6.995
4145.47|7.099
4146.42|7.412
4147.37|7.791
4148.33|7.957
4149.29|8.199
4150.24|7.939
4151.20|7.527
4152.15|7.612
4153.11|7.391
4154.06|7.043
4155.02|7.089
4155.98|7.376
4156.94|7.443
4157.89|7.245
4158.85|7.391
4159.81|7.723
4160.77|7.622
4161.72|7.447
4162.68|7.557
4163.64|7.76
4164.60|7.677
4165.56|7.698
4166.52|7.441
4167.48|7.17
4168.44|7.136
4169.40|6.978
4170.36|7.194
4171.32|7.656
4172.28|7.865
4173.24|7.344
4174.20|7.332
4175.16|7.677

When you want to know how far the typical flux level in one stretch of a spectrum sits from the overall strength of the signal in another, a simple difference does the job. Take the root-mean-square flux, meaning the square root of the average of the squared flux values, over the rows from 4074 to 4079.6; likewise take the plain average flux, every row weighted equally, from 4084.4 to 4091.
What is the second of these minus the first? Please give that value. -0.3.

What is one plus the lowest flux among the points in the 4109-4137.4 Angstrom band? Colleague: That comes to 7.8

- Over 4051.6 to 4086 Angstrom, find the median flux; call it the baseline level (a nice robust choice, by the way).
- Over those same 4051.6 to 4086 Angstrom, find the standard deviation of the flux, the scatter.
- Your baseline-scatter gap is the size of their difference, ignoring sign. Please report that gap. 7.21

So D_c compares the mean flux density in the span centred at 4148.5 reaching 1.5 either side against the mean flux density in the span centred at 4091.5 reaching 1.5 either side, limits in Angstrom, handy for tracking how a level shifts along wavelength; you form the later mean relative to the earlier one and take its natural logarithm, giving 0.10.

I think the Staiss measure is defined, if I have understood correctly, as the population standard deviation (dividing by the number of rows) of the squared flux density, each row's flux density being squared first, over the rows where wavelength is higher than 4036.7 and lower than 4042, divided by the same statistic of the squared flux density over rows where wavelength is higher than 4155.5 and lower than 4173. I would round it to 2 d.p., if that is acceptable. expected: 1.11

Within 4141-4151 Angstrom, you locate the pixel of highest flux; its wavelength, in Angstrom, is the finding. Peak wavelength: 4149.29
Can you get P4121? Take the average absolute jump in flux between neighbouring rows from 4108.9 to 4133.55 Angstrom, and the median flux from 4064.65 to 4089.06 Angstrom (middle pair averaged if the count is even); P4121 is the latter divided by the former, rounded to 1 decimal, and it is 44.8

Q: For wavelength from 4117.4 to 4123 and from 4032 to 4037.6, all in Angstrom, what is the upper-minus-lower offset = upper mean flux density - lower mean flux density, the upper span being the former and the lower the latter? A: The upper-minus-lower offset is -0.66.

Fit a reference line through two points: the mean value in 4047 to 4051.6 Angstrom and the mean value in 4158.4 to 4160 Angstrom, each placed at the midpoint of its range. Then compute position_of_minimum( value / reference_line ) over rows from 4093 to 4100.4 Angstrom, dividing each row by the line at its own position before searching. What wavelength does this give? 4099.90 Angstrom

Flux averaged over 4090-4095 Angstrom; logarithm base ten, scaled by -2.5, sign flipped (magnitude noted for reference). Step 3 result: 2.13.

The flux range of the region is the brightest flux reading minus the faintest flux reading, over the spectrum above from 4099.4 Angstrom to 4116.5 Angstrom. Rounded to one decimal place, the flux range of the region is 3.4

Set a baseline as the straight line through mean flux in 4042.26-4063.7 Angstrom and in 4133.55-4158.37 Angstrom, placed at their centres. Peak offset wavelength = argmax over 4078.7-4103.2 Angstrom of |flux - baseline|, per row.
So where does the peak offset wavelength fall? 4101.79 Angstrom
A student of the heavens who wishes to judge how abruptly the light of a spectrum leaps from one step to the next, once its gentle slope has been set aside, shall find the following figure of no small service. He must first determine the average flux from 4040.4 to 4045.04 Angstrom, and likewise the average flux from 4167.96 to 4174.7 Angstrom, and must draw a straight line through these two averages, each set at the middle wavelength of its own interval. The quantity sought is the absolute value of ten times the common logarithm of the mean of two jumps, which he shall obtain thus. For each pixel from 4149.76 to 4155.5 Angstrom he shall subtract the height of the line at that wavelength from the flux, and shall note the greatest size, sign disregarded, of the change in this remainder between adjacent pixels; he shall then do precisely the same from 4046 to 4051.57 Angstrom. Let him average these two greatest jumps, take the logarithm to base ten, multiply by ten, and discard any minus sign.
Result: 5.9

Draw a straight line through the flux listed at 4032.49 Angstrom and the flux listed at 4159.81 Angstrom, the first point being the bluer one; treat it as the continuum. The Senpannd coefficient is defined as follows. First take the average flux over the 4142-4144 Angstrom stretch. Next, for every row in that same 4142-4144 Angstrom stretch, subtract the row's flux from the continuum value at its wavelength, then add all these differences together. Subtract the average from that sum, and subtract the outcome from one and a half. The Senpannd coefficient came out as 7.6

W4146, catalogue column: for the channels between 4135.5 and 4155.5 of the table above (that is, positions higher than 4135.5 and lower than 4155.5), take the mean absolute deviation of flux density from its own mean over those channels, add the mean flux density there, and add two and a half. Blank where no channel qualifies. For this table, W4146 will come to 10.3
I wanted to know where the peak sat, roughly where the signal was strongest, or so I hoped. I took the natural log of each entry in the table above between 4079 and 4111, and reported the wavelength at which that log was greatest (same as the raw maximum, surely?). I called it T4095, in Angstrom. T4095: 4109.35 Angstrom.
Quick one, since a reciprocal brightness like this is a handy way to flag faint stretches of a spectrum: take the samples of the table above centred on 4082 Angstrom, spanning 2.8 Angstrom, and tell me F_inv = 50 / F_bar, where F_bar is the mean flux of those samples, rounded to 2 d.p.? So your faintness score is 6.83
